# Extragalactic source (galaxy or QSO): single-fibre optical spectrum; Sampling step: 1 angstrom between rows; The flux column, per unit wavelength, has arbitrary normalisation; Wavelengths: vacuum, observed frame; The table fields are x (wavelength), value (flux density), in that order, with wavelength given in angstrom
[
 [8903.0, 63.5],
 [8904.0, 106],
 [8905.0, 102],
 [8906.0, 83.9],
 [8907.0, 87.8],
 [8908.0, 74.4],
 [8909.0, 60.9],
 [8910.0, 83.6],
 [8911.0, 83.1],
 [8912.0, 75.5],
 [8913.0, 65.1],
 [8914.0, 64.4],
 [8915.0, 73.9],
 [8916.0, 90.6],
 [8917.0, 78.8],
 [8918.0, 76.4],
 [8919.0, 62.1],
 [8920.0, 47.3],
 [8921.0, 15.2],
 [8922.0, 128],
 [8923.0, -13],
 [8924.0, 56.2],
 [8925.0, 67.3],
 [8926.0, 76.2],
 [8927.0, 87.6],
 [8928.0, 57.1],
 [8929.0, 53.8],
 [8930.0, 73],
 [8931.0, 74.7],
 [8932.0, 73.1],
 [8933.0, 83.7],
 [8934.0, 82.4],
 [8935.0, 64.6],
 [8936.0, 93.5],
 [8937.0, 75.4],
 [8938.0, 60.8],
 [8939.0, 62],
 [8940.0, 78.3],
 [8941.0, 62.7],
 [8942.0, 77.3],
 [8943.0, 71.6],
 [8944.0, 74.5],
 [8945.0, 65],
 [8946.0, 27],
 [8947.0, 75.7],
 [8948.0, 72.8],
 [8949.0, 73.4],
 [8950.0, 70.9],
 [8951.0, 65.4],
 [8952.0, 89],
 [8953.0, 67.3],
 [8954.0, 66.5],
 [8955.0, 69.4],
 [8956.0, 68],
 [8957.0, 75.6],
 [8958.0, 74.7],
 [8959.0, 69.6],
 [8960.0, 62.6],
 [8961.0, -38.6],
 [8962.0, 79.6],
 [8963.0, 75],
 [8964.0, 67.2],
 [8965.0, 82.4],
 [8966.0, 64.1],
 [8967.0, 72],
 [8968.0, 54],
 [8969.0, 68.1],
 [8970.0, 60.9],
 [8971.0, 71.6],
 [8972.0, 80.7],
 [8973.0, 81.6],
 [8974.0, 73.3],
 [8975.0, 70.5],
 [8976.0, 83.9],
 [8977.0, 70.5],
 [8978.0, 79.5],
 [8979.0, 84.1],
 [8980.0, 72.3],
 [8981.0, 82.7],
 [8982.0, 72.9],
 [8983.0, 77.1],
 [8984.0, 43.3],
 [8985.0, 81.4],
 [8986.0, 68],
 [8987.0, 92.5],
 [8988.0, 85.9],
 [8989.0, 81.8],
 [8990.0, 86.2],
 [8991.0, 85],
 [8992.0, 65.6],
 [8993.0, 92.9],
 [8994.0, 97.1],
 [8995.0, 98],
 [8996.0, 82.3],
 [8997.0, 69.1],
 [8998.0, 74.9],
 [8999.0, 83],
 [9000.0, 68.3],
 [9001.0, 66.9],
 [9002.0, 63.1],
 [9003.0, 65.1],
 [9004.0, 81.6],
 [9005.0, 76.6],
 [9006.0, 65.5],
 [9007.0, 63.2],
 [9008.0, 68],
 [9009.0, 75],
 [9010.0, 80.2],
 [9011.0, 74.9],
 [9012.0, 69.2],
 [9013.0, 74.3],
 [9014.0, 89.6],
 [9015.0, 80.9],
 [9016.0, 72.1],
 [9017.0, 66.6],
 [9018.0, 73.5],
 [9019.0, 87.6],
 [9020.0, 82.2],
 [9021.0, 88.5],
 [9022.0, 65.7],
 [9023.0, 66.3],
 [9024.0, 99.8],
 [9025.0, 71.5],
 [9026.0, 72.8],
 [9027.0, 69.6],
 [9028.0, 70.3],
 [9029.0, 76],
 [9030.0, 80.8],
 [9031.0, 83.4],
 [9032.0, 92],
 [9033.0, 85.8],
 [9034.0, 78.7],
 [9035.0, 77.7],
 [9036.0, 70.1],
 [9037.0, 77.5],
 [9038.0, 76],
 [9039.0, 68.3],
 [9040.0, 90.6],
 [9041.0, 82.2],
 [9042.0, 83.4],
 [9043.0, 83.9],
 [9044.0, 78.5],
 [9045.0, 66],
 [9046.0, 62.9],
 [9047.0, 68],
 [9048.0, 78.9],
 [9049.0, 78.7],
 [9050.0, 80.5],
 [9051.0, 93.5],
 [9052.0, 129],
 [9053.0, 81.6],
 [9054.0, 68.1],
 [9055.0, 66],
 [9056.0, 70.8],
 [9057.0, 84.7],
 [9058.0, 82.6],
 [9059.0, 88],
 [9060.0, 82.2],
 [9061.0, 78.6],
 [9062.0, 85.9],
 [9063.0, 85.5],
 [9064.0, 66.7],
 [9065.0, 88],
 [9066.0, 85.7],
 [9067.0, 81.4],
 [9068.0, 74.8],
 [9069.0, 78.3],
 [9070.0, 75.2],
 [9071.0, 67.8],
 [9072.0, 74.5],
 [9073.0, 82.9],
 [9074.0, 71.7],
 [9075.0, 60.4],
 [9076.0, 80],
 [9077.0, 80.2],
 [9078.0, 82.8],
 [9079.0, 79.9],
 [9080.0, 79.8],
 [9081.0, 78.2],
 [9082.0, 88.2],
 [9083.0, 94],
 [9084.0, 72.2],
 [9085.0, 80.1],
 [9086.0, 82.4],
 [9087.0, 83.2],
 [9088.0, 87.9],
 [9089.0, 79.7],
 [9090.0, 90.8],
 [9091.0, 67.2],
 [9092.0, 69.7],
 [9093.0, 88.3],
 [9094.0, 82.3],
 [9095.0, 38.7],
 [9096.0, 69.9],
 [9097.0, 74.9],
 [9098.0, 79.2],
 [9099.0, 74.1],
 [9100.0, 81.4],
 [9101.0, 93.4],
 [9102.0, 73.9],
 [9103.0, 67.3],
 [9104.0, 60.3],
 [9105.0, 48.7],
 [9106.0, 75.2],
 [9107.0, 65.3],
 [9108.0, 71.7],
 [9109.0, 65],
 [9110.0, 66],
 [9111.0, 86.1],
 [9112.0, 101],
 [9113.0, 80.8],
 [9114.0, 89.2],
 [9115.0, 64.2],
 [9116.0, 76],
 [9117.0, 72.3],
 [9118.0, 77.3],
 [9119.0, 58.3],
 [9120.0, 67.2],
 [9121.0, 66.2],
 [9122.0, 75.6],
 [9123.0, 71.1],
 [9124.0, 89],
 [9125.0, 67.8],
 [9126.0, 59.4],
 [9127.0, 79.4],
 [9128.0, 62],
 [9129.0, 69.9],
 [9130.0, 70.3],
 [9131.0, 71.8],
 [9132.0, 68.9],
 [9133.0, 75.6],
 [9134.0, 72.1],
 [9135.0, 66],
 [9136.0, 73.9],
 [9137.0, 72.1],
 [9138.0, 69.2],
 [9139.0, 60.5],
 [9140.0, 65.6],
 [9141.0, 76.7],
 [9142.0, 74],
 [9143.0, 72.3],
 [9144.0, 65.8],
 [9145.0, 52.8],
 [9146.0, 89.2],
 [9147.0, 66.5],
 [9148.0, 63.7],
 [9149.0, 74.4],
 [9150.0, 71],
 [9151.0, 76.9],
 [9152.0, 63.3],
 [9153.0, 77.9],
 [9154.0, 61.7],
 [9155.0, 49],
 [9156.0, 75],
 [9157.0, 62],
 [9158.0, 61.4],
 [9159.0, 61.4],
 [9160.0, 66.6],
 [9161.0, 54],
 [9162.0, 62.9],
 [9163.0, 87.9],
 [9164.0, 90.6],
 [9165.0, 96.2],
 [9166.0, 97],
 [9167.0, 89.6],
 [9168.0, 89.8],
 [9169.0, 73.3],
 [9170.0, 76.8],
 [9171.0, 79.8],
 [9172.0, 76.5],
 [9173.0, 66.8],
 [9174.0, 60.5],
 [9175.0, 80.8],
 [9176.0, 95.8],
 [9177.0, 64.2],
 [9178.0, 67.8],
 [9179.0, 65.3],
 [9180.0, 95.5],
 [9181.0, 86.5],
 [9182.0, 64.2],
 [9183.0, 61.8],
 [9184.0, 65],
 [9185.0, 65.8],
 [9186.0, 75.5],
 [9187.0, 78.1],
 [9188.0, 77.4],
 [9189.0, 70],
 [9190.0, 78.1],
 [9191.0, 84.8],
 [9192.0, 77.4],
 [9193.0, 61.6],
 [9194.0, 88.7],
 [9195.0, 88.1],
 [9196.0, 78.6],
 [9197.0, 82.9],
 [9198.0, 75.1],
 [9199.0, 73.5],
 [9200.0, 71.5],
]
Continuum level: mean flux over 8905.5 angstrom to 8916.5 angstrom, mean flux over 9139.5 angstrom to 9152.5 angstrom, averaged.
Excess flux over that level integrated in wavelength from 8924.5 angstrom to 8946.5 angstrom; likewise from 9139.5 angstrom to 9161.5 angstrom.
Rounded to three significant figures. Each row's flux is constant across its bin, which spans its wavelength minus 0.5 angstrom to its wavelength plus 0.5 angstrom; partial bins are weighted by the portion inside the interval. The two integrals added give -207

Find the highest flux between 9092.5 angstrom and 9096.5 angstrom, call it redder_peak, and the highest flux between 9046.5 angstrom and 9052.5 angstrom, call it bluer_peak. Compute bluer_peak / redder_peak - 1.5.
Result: -0.04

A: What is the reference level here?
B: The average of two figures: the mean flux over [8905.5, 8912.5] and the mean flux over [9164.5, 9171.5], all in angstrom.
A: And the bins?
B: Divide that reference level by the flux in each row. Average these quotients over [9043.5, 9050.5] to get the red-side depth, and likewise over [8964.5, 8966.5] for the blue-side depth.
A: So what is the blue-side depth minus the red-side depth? 0.01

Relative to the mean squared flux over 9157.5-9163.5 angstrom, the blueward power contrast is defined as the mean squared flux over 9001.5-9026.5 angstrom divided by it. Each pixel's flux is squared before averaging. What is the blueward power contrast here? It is 1.3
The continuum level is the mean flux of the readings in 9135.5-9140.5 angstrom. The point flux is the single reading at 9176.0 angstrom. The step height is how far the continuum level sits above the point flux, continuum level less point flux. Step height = -28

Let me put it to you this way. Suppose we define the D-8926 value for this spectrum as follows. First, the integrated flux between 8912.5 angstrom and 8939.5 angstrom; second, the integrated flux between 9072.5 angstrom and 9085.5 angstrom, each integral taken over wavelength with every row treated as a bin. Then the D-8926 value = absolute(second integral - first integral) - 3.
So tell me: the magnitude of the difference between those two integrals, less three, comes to 797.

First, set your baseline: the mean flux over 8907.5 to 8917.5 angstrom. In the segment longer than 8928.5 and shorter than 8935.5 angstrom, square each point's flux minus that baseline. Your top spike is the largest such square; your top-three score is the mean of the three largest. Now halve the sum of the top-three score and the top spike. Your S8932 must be 331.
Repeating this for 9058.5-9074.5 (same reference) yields 160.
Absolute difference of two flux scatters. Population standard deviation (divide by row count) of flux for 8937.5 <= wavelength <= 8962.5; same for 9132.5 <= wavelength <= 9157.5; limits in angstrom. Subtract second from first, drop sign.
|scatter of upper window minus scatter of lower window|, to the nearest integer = 15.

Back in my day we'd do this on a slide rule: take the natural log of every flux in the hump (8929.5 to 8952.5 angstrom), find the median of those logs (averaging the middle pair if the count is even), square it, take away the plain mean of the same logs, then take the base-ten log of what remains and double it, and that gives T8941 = 2.30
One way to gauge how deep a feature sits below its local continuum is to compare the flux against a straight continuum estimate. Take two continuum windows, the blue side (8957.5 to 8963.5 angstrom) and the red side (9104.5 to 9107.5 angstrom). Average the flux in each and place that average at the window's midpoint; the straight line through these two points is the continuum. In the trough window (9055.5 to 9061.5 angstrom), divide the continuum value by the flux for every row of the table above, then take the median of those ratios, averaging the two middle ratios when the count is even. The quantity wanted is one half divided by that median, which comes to 0.686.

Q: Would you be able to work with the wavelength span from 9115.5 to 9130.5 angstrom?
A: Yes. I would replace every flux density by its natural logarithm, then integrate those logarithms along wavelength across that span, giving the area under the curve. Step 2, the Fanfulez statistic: 63.8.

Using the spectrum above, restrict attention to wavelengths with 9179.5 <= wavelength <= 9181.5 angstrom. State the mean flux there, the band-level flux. 91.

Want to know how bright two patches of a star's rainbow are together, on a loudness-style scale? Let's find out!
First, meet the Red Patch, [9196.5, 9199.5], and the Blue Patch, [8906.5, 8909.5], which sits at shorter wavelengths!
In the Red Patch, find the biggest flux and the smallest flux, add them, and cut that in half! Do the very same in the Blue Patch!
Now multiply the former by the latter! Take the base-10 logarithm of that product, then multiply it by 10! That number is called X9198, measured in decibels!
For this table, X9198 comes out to 37.6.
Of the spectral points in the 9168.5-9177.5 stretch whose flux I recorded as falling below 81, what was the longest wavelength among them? 9177.0 angstrom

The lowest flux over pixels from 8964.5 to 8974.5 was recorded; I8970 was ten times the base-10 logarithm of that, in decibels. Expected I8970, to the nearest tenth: 17.3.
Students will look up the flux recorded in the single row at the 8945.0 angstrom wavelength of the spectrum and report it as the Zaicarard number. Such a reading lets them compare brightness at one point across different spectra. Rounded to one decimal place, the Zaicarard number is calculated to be 65.0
